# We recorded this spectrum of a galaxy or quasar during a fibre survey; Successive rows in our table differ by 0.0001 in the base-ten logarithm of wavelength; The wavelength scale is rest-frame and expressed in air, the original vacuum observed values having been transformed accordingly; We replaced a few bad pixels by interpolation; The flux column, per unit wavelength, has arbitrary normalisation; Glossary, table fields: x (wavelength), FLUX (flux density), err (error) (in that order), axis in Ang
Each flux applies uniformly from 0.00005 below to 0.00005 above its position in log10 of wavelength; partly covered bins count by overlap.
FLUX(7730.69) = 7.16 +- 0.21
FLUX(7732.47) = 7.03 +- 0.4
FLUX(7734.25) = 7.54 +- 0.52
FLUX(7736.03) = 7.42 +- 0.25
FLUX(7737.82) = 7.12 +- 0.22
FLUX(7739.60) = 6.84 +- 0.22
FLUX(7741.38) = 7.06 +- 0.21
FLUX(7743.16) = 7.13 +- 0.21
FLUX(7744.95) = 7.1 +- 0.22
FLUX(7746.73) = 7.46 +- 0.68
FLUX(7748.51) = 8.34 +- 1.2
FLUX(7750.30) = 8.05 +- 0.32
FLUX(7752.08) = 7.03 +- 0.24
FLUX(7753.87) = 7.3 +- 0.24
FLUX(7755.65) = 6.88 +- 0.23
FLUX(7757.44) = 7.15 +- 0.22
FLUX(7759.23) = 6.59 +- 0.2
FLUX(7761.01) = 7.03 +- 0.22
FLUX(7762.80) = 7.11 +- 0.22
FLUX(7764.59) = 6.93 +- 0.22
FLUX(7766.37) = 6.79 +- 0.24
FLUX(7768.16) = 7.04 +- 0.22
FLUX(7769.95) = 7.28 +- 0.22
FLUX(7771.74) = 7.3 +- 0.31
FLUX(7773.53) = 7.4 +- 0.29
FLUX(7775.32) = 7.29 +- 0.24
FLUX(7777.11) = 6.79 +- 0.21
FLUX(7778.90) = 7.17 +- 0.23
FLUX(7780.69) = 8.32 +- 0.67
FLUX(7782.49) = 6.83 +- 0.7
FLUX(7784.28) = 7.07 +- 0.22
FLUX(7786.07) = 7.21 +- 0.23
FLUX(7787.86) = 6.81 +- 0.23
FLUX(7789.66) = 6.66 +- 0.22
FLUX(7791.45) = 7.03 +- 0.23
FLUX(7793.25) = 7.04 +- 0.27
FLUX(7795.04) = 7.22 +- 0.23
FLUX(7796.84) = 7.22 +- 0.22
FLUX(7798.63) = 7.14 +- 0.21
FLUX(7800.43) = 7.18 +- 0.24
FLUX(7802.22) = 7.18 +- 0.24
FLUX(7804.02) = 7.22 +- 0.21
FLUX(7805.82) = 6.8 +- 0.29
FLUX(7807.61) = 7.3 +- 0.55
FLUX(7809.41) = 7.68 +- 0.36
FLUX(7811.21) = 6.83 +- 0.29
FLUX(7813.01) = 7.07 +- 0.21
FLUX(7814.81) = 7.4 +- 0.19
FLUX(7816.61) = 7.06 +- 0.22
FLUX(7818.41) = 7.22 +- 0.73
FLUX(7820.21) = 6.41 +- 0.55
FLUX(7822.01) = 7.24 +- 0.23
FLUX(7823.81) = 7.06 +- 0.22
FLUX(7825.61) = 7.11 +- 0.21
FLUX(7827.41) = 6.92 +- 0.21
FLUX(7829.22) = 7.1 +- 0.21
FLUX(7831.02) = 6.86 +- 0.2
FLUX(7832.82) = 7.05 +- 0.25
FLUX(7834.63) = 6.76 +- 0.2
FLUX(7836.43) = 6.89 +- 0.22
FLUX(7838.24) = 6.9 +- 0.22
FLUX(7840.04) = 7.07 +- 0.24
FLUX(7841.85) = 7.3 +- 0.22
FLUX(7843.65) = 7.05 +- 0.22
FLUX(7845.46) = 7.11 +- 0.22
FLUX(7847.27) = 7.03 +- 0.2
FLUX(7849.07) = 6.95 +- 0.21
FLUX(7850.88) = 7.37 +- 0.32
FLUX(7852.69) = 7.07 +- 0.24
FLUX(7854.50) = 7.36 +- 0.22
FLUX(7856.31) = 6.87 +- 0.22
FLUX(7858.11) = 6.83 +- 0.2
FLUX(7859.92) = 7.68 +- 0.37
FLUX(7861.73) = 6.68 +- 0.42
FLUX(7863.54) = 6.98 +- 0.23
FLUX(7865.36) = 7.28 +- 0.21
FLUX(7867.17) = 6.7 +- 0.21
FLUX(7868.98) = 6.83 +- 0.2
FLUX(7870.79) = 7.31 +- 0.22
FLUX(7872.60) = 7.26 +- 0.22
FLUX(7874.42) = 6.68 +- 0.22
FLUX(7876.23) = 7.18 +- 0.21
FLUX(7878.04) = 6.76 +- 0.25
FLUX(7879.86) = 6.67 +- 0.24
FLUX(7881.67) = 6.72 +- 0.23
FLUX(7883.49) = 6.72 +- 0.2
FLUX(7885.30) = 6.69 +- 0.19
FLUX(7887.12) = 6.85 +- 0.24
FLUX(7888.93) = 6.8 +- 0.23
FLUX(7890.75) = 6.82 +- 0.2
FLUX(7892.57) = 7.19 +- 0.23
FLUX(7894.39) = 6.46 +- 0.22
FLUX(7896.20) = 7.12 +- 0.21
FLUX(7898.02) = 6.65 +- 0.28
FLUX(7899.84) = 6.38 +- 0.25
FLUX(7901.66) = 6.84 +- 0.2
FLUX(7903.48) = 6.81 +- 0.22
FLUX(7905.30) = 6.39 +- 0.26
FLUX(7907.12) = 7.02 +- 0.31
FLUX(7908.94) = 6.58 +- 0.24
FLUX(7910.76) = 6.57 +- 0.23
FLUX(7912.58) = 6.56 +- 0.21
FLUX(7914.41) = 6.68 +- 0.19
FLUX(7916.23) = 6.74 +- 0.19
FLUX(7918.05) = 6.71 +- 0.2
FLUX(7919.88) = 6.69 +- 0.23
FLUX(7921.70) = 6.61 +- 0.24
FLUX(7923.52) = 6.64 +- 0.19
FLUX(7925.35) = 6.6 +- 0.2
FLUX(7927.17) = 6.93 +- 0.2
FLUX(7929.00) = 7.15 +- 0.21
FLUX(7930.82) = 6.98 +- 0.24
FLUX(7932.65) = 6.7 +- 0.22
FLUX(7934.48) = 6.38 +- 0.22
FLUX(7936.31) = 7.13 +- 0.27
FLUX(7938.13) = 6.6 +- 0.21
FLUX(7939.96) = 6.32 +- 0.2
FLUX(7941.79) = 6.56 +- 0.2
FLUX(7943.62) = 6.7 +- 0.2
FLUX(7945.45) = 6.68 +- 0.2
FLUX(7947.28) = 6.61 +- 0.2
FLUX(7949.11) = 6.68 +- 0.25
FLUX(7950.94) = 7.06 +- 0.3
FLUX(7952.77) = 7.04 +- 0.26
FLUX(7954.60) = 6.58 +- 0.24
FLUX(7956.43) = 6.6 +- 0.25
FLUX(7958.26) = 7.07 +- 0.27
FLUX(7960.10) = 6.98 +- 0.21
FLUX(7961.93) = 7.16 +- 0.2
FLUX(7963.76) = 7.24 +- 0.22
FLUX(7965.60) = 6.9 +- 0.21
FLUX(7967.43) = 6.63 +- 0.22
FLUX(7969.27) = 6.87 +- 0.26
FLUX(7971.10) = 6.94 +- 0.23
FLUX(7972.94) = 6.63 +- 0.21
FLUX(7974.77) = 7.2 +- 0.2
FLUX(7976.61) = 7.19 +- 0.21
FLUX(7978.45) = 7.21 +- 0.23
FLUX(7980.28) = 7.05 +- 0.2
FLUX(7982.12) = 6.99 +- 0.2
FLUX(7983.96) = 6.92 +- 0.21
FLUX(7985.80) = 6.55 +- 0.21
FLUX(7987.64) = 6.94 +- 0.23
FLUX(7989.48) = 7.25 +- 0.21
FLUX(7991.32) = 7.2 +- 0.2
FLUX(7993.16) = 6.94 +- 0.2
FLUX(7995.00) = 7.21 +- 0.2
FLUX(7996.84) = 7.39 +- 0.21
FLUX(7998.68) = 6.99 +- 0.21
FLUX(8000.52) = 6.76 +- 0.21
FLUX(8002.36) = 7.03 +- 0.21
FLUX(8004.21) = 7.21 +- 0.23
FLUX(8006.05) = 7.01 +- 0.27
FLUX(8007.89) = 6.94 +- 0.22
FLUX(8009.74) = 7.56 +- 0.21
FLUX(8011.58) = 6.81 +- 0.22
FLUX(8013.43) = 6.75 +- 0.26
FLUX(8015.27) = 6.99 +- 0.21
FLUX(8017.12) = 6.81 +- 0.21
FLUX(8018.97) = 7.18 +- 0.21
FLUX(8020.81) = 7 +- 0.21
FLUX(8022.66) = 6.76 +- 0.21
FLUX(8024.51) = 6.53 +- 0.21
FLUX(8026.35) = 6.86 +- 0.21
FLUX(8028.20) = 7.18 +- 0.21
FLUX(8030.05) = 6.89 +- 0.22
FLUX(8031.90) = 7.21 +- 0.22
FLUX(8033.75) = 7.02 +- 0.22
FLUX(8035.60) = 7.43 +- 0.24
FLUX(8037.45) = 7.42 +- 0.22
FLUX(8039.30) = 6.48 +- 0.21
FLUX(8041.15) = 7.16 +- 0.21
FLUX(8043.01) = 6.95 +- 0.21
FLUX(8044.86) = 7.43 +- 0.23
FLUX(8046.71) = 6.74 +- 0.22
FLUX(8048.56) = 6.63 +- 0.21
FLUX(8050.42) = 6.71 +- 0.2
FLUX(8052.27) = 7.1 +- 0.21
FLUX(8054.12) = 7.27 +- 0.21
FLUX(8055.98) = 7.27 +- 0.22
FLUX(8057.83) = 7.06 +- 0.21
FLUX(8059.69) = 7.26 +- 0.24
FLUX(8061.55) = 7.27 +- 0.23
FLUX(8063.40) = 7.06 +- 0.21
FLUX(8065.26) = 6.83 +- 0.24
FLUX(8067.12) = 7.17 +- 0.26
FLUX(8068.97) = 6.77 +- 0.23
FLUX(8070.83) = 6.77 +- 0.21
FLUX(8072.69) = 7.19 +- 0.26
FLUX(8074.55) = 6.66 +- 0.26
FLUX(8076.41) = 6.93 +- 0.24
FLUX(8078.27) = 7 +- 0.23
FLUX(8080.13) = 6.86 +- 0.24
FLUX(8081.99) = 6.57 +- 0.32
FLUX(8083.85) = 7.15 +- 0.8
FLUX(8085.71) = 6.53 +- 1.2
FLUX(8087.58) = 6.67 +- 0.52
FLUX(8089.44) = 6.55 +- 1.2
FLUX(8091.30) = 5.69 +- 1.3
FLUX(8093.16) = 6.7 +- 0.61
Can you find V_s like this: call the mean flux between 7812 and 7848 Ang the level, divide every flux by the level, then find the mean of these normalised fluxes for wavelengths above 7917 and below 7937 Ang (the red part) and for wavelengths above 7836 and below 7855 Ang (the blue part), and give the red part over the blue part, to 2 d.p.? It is 0.95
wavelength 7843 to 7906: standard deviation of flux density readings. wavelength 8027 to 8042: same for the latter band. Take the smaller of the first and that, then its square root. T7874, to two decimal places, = 0.54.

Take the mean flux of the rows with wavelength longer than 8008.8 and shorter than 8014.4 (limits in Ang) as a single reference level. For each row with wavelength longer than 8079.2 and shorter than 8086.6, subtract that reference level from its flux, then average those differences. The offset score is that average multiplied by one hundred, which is -26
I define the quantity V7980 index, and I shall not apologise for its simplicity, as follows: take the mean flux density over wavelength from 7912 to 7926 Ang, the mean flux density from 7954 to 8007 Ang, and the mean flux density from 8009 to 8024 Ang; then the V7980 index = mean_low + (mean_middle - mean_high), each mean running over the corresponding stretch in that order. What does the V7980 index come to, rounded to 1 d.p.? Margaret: 6.7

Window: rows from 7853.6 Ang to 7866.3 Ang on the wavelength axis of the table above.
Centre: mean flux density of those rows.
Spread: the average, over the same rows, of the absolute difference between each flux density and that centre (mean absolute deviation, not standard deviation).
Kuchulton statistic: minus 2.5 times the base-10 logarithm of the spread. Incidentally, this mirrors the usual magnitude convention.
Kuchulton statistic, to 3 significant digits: 1.33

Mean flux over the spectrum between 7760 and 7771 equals 7.03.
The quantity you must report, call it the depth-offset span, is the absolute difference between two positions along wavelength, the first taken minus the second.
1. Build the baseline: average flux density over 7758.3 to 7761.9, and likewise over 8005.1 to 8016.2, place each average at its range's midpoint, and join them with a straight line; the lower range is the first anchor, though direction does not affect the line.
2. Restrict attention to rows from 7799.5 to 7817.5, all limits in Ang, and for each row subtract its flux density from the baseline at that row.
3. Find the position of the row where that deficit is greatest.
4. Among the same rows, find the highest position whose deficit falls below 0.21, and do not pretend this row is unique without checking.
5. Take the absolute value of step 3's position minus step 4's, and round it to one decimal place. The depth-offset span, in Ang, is 10.8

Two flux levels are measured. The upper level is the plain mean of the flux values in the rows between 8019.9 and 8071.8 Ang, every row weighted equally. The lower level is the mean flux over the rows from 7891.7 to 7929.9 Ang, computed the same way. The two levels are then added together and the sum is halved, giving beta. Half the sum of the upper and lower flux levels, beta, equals 6.87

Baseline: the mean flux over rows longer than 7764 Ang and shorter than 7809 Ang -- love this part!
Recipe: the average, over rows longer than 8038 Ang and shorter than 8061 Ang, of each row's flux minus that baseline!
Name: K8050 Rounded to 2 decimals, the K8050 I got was -0.12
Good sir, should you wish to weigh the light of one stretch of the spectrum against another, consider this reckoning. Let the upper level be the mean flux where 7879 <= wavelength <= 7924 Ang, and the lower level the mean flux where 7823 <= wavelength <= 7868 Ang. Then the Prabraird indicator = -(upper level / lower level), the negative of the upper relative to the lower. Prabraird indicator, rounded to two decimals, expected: -0.95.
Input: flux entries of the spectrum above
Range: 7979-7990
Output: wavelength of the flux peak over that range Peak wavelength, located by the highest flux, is 7989.48 Ang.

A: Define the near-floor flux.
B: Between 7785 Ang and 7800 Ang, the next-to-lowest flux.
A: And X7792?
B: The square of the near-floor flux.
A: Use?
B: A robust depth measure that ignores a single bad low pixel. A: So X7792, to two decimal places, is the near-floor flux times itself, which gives 46.38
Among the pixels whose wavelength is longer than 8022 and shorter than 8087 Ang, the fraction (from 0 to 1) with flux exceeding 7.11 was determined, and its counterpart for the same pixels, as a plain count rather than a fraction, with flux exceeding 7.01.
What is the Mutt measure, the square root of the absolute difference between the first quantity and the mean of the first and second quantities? 2.9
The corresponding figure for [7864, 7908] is 1.8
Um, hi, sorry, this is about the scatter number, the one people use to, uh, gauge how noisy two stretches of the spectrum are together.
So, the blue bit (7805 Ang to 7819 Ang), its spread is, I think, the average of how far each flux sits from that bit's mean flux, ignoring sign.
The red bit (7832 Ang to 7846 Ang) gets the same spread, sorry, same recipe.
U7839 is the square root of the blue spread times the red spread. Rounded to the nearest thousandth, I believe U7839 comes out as 0.169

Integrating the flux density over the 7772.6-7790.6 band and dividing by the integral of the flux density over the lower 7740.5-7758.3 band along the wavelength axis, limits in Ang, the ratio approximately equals 0.98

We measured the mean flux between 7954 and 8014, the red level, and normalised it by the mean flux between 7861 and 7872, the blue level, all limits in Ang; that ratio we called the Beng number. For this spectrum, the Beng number 1.00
